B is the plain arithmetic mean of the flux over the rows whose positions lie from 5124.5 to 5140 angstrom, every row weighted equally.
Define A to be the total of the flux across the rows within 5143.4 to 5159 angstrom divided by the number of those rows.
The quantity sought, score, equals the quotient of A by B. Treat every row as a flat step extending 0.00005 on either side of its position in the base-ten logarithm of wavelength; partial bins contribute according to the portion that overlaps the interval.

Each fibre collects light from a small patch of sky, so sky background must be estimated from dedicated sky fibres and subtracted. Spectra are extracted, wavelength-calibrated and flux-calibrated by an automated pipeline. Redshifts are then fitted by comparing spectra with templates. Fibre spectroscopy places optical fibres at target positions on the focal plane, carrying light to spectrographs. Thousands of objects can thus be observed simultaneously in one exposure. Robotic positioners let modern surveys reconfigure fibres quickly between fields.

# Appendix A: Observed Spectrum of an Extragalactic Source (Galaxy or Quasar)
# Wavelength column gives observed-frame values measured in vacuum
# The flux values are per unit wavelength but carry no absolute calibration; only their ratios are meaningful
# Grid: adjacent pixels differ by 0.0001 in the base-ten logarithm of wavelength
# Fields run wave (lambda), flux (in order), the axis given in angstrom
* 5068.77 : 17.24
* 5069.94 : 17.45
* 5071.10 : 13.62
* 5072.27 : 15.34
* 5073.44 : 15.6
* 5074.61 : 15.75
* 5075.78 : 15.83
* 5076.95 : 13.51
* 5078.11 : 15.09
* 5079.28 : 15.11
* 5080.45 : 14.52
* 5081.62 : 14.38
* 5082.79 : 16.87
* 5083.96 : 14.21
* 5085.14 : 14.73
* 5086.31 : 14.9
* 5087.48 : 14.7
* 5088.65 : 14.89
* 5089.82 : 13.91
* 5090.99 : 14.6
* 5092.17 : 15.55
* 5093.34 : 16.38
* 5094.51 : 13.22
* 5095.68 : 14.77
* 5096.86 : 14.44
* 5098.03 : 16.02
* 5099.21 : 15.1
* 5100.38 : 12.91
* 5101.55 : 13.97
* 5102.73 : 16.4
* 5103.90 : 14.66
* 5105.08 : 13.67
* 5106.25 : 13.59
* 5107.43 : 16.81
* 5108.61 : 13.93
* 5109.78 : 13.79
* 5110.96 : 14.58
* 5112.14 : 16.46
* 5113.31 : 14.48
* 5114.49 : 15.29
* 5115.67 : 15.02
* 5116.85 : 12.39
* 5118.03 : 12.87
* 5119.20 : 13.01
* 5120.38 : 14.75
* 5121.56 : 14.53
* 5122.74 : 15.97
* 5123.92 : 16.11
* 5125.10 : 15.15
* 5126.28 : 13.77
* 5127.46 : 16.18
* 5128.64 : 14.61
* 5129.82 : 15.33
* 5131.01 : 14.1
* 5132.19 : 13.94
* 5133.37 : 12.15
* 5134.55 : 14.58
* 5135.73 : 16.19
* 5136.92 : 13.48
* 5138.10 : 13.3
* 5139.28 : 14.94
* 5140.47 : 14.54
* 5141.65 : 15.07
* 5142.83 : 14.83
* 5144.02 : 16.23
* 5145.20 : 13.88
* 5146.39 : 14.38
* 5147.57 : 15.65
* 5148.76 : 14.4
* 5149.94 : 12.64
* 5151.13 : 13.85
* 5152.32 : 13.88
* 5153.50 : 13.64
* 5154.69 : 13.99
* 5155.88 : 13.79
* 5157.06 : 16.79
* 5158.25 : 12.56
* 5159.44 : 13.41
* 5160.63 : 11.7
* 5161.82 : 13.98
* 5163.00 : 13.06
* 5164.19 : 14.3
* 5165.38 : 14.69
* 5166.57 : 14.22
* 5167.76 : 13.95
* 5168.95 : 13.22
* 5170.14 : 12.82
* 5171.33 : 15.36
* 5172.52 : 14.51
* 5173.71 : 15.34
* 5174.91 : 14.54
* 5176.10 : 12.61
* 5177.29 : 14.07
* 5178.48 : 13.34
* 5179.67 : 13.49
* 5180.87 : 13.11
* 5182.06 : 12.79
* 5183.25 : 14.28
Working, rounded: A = 14.3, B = 14.4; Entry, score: 0.99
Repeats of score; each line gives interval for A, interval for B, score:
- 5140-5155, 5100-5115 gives 0.98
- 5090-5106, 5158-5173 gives 1.08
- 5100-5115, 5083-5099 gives 0.99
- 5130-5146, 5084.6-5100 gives 0.97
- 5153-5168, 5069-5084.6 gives 0.91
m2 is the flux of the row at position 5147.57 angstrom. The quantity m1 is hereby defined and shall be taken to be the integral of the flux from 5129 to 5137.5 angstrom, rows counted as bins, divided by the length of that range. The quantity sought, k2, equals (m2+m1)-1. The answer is 28.9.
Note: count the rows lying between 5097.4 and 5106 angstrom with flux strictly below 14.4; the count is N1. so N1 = 3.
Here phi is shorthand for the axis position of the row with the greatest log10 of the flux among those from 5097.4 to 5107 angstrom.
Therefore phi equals 5102.73 angstrom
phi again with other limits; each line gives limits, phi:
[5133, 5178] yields 5157.06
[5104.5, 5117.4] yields 5107.43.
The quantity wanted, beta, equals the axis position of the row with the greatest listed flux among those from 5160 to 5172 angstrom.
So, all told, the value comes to 5171.33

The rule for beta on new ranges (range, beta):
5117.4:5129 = 5127.46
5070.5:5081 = 5075.78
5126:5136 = 5135.73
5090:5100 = 5093.34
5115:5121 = 5115.67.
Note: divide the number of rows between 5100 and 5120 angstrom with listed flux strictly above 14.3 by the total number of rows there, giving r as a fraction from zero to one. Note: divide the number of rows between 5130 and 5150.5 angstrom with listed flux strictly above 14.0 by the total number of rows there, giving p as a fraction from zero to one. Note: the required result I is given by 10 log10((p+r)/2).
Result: -2.5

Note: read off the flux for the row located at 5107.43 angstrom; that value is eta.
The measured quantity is 16.81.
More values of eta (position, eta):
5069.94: 17.45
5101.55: 13.97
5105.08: 13.67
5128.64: 14.61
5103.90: 14.66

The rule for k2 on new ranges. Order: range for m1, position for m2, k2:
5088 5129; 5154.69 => 27.7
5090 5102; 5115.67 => 28.7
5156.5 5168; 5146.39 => 27.2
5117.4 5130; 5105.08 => 27.4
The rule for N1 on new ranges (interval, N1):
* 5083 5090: 2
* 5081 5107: 8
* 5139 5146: 1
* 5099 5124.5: 9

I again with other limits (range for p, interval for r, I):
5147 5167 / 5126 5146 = -3.3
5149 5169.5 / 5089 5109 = -3.9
